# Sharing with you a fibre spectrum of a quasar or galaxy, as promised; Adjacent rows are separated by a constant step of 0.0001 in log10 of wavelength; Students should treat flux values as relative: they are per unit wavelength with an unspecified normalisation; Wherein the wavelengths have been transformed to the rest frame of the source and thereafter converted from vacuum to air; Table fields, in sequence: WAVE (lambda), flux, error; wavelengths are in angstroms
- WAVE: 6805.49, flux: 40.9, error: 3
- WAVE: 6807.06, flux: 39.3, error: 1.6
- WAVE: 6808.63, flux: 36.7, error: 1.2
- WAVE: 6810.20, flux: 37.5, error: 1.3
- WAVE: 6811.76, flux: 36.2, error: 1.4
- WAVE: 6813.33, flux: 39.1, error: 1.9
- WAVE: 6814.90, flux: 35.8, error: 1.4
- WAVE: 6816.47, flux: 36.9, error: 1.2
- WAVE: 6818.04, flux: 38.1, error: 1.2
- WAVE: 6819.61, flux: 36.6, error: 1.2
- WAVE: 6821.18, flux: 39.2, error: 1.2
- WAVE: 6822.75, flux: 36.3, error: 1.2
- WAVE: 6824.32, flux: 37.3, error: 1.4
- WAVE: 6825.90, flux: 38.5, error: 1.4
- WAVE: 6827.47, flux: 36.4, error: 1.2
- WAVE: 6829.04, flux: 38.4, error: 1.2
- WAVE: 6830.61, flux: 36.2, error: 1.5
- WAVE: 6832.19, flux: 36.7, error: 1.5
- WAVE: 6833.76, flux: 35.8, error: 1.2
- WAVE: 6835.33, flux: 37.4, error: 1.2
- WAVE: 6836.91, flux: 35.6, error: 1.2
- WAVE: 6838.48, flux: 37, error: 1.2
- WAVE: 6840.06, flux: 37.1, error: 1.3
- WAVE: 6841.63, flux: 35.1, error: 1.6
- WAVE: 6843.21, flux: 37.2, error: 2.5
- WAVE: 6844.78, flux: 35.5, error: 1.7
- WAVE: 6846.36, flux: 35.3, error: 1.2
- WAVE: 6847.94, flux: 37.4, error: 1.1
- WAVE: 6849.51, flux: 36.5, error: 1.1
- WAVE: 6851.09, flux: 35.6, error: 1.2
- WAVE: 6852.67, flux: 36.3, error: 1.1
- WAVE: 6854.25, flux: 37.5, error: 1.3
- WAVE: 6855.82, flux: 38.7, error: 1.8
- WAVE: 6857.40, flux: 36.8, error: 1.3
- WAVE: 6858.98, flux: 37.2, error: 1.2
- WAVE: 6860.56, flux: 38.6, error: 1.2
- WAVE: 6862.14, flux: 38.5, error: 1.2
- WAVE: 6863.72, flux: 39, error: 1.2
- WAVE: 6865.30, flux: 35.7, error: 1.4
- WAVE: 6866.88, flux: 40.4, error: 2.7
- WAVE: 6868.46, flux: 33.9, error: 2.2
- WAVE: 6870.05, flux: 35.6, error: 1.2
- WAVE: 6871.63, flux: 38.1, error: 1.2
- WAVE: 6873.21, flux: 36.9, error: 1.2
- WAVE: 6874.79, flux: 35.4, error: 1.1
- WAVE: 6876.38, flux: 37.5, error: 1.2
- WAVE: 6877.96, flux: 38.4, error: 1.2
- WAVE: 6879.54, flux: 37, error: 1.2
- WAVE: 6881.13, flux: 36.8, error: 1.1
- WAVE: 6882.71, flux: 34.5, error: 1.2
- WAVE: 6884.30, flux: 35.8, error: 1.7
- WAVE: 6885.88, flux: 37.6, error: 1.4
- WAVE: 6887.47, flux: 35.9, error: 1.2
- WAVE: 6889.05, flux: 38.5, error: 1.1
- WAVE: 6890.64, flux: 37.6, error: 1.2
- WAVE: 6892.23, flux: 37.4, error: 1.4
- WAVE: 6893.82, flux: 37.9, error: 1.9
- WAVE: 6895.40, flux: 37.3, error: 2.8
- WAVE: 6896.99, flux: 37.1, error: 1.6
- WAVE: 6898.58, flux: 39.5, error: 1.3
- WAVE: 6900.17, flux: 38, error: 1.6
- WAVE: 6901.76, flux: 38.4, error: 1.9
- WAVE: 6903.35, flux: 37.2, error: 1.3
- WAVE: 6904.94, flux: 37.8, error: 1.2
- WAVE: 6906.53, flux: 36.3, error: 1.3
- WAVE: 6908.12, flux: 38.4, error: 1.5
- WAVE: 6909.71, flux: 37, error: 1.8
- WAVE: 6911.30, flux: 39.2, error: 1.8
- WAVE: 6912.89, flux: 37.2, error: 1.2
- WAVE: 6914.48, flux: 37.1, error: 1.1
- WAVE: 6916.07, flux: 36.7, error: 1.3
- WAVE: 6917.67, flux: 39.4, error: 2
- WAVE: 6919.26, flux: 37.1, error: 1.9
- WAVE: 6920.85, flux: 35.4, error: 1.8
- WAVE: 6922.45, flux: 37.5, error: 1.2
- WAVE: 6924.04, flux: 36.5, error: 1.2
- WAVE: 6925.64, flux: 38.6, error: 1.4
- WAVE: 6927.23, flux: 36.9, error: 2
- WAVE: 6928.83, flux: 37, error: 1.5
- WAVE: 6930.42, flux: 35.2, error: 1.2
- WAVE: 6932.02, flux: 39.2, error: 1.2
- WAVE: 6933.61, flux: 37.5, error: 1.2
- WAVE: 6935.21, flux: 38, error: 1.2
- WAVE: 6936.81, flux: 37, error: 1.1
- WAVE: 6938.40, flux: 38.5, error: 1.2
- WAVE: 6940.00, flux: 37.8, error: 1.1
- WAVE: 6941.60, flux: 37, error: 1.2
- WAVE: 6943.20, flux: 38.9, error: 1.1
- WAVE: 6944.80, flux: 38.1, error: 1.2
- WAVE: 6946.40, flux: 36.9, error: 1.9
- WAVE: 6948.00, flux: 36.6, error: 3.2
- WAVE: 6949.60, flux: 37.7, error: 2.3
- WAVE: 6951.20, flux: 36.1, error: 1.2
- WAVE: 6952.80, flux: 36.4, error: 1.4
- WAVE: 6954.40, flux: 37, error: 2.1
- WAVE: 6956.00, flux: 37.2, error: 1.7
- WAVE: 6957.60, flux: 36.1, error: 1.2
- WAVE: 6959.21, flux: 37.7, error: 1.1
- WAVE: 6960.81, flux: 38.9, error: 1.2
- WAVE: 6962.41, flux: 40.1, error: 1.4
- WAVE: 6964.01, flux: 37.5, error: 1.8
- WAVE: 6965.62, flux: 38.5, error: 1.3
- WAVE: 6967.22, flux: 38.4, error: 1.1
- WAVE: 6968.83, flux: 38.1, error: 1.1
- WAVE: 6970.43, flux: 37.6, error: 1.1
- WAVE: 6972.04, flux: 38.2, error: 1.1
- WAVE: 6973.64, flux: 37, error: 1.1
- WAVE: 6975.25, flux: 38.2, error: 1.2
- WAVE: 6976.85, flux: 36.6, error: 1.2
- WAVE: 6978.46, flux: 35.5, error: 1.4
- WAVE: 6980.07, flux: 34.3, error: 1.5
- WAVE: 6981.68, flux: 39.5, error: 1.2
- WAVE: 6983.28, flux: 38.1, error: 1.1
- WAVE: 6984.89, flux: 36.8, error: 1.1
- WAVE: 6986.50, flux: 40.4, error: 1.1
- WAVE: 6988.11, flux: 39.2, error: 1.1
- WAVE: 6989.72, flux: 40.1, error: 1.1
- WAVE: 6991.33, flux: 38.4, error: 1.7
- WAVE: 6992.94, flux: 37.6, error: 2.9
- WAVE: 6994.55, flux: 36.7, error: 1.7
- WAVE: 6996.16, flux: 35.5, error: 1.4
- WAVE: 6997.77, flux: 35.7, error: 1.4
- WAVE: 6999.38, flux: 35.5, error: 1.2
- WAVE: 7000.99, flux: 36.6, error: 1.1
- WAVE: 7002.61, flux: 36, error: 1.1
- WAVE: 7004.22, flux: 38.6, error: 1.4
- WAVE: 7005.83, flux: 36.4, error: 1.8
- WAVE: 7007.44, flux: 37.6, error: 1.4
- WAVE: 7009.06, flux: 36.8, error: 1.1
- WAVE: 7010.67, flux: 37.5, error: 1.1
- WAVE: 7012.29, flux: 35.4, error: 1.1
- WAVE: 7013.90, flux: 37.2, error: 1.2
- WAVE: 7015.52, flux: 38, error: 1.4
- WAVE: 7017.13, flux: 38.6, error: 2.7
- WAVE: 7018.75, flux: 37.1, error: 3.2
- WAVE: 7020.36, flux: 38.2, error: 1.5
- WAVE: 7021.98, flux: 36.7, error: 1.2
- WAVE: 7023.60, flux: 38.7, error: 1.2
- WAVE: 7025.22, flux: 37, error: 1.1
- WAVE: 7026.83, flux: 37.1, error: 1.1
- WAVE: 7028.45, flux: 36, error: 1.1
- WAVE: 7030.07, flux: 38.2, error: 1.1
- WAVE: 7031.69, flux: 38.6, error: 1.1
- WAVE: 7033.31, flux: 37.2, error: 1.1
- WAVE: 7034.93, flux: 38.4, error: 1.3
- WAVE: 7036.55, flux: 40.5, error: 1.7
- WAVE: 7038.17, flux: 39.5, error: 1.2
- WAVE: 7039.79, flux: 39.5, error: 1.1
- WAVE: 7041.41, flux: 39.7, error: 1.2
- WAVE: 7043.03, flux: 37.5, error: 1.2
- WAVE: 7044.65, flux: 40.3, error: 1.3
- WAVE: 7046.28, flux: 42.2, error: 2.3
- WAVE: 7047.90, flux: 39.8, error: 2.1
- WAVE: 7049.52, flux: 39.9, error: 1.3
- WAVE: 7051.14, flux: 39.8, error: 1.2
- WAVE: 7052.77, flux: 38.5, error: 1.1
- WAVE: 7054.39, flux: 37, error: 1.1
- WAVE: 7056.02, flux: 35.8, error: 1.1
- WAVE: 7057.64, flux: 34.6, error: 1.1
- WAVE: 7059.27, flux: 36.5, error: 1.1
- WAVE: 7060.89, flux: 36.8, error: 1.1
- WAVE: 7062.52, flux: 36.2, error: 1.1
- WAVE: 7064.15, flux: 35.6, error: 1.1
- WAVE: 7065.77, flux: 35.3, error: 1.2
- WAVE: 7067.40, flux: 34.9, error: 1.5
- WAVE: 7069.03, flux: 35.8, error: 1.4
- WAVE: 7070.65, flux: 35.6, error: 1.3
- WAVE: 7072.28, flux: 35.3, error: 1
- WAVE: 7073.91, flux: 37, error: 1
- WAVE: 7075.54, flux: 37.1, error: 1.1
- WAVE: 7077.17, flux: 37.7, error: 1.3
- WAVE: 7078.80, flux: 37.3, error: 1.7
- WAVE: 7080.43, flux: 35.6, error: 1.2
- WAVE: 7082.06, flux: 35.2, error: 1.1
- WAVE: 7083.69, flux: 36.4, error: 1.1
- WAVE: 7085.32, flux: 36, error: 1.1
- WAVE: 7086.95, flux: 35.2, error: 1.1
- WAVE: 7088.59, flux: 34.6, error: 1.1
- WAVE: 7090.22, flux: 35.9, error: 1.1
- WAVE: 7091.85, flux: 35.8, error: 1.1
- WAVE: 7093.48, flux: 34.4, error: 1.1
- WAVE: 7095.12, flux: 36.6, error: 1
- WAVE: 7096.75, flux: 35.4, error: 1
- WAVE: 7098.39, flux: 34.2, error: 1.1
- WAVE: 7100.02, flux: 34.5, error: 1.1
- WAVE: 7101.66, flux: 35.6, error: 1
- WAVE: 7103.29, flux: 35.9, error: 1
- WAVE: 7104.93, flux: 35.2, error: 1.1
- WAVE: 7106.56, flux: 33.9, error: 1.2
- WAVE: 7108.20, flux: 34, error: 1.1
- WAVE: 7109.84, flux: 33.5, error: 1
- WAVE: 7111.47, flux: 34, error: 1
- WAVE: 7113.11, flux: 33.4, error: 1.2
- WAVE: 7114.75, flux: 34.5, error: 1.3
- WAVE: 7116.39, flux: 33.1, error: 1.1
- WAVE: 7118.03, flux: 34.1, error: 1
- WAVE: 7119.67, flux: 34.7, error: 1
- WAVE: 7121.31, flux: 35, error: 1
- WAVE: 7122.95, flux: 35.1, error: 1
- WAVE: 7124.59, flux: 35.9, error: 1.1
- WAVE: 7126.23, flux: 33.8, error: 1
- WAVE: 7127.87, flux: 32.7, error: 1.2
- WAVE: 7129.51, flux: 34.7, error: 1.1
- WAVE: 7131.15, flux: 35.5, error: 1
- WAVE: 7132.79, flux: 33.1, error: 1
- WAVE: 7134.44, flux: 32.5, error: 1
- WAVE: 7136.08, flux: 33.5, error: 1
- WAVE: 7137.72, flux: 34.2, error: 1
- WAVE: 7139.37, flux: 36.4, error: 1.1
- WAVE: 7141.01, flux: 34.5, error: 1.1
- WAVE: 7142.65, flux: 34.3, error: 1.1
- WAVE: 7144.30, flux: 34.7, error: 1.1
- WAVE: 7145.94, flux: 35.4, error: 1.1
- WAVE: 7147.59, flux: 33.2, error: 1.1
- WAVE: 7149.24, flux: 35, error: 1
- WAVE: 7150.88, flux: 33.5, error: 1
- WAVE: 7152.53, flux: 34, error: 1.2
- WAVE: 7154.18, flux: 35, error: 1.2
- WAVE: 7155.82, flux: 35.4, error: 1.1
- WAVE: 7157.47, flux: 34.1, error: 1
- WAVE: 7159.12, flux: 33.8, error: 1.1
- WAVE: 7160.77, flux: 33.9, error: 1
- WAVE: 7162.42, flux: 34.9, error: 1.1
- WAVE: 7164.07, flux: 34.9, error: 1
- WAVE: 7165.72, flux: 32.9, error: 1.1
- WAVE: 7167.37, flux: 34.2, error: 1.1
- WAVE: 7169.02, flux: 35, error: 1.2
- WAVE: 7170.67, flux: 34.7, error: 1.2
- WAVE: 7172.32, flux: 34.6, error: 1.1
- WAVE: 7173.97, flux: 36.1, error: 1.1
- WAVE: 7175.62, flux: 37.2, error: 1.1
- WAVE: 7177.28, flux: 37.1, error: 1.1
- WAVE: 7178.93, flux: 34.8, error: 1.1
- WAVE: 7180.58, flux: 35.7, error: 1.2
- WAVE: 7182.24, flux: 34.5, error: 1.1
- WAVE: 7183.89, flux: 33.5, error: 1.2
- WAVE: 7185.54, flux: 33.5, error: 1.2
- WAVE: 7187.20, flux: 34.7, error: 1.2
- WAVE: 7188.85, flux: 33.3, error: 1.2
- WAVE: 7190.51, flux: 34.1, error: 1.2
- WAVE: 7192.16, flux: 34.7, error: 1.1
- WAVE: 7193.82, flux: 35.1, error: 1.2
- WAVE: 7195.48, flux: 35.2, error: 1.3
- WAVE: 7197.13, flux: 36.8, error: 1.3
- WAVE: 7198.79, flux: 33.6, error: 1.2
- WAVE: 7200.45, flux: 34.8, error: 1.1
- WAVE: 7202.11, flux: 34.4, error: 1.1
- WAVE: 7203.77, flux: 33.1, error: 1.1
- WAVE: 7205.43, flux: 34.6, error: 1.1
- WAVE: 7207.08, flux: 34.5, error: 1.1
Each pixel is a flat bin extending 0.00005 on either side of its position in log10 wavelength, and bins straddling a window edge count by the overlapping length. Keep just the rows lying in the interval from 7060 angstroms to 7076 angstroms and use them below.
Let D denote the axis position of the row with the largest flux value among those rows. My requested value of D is 7075.54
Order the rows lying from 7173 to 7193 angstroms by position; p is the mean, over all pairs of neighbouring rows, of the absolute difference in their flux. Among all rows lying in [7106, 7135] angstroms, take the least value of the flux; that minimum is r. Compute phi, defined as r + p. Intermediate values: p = 0.96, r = 32.5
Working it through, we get 33.5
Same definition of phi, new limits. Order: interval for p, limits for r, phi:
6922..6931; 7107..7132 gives 34.0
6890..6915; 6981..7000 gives 36.6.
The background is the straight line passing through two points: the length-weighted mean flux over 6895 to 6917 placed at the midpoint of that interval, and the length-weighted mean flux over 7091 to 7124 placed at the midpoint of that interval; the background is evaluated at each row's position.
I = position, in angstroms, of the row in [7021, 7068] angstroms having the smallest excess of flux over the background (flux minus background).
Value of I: 7057.64 angstroms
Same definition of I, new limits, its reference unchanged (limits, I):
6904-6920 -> 6906.53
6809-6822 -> 6814.90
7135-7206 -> 7165.72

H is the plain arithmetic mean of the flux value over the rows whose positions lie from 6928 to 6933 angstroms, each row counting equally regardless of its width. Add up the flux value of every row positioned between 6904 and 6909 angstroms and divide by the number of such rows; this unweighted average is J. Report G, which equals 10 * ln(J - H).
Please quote -10.0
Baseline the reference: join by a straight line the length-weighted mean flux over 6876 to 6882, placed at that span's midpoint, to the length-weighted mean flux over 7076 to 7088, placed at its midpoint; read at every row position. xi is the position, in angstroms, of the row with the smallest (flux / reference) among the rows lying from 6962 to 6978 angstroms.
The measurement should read 6976.85 angstroms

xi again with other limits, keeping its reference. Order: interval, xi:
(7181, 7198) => 7188.85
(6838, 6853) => 6841.63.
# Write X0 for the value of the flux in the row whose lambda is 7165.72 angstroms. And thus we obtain 32.9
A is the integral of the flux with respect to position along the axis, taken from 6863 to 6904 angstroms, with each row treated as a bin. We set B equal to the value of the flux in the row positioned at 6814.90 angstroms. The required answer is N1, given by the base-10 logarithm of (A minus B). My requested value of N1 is 3.17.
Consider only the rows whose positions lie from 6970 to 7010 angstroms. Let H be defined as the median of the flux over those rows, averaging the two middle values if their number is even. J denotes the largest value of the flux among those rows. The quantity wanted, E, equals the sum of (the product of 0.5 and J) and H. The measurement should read 57.2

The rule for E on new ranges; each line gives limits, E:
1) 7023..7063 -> 59.5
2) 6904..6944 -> 56.9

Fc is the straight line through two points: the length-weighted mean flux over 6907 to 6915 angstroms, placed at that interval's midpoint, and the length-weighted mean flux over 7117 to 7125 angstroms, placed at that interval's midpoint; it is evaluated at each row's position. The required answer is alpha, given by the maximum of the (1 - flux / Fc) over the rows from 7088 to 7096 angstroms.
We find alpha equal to 0.024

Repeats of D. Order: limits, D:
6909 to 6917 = 6911.30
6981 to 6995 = 6986.50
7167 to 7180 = 7175.62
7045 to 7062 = 7046.28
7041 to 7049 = 7046.28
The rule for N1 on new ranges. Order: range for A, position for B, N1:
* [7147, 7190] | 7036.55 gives 3.16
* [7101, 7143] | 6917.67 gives 3.15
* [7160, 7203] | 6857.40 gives 3.16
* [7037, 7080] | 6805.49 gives 3.20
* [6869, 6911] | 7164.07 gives 3.18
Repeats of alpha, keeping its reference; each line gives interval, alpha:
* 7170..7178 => -0.013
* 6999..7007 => 0.029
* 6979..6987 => 0.068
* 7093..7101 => 0.028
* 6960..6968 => -0.013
